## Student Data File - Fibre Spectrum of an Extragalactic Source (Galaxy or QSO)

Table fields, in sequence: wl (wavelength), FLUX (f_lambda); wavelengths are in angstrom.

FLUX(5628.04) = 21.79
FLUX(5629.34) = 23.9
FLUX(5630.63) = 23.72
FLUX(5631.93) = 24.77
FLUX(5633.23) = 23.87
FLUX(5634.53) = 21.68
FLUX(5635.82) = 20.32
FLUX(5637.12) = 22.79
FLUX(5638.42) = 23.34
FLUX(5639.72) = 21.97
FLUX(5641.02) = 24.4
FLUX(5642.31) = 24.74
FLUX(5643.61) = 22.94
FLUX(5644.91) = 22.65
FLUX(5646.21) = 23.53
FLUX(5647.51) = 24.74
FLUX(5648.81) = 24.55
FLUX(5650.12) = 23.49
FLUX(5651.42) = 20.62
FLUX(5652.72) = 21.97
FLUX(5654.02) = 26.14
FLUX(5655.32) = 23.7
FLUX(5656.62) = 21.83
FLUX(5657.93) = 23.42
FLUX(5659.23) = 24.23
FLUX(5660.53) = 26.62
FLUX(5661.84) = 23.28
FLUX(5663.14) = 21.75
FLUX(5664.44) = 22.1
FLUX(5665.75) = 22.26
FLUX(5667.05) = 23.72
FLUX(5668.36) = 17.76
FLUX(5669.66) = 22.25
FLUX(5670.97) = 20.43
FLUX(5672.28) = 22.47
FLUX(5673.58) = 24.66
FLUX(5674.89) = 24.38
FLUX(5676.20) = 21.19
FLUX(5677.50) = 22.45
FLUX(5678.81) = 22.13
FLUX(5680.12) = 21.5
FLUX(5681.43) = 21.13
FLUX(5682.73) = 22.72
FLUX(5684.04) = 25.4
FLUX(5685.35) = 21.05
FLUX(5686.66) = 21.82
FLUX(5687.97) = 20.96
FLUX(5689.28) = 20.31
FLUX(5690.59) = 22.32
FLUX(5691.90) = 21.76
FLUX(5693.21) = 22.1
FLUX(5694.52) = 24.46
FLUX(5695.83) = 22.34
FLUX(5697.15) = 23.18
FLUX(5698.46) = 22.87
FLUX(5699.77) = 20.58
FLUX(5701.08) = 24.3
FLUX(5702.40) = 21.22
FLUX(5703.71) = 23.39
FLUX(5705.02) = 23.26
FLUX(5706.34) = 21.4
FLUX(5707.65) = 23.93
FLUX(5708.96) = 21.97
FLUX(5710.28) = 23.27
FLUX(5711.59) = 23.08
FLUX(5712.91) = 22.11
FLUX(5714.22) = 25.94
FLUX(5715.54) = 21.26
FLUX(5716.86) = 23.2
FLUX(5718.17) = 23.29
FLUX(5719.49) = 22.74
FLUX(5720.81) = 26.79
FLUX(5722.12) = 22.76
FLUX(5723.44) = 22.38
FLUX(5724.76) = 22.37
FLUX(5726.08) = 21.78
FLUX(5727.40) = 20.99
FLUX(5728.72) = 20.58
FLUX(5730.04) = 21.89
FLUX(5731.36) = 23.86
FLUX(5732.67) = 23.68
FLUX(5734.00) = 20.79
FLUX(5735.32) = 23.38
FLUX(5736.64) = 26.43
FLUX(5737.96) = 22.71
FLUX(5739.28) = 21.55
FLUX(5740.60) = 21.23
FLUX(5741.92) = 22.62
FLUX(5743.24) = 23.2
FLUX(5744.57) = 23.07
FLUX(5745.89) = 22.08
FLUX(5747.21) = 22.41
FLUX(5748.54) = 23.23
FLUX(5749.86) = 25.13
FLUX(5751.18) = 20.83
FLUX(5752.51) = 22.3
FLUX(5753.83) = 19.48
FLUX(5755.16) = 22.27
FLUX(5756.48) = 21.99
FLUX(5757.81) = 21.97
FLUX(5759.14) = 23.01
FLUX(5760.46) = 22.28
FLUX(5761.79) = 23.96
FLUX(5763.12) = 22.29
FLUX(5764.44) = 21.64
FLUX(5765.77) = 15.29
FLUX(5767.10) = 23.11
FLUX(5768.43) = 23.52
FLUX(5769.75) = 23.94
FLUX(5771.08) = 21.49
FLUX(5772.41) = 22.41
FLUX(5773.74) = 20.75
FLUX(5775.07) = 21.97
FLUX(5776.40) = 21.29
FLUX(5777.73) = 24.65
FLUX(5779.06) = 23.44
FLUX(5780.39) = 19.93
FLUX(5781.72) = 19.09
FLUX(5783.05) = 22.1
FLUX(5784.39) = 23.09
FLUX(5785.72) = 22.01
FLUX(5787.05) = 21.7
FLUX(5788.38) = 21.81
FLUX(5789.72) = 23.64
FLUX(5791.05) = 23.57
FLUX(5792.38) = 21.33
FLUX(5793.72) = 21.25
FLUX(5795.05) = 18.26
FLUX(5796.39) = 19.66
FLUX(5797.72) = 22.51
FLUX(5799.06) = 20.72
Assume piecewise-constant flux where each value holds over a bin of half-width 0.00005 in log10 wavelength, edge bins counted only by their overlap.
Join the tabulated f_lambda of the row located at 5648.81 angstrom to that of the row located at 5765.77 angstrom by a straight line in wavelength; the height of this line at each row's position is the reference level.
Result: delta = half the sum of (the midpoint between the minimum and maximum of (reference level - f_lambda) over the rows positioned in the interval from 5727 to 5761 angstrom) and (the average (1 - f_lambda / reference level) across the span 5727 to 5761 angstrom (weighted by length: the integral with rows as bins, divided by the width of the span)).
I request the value -3.0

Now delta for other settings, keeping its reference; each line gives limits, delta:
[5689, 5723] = -1.8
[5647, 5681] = 0.6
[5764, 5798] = -2.8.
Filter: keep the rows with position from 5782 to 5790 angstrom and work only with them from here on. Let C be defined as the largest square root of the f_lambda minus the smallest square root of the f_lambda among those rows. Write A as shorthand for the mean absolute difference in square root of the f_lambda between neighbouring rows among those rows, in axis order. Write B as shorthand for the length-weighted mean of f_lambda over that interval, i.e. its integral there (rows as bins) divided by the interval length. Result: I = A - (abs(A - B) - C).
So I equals -21.8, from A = 0.091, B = 22.2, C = 0.20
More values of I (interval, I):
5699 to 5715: -21.9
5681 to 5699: -21.5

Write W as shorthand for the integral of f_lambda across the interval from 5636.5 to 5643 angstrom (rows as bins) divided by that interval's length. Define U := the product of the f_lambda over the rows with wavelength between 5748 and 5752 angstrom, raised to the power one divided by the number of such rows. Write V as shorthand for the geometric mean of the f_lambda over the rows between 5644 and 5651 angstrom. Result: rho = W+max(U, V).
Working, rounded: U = 23.0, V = 23.8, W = 23.5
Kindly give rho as 47.2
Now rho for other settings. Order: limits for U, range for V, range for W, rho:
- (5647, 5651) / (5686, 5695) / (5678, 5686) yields 46.6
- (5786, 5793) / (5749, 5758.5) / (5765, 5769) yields 43.0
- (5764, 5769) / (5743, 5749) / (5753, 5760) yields 44.6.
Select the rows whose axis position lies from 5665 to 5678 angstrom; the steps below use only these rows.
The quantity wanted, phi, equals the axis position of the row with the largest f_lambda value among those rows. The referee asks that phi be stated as 5673.58 angstrom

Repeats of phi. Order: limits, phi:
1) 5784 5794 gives 5789.72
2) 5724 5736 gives 5731.36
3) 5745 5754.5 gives 5749.86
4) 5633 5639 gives 5633.23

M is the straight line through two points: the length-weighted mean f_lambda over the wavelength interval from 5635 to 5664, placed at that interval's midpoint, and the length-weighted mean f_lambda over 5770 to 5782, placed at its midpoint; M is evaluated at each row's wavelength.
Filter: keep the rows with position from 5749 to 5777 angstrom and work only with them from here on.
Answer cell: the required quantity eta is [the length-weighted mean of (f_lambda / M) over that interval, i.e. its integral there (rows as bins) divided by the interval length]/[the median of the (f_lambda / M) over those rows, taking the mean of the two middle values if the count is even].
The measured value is 0.99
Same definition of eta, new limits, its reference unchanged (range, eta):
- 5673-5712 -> 1.01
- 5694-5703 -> 0.99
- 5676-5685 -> 1.01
